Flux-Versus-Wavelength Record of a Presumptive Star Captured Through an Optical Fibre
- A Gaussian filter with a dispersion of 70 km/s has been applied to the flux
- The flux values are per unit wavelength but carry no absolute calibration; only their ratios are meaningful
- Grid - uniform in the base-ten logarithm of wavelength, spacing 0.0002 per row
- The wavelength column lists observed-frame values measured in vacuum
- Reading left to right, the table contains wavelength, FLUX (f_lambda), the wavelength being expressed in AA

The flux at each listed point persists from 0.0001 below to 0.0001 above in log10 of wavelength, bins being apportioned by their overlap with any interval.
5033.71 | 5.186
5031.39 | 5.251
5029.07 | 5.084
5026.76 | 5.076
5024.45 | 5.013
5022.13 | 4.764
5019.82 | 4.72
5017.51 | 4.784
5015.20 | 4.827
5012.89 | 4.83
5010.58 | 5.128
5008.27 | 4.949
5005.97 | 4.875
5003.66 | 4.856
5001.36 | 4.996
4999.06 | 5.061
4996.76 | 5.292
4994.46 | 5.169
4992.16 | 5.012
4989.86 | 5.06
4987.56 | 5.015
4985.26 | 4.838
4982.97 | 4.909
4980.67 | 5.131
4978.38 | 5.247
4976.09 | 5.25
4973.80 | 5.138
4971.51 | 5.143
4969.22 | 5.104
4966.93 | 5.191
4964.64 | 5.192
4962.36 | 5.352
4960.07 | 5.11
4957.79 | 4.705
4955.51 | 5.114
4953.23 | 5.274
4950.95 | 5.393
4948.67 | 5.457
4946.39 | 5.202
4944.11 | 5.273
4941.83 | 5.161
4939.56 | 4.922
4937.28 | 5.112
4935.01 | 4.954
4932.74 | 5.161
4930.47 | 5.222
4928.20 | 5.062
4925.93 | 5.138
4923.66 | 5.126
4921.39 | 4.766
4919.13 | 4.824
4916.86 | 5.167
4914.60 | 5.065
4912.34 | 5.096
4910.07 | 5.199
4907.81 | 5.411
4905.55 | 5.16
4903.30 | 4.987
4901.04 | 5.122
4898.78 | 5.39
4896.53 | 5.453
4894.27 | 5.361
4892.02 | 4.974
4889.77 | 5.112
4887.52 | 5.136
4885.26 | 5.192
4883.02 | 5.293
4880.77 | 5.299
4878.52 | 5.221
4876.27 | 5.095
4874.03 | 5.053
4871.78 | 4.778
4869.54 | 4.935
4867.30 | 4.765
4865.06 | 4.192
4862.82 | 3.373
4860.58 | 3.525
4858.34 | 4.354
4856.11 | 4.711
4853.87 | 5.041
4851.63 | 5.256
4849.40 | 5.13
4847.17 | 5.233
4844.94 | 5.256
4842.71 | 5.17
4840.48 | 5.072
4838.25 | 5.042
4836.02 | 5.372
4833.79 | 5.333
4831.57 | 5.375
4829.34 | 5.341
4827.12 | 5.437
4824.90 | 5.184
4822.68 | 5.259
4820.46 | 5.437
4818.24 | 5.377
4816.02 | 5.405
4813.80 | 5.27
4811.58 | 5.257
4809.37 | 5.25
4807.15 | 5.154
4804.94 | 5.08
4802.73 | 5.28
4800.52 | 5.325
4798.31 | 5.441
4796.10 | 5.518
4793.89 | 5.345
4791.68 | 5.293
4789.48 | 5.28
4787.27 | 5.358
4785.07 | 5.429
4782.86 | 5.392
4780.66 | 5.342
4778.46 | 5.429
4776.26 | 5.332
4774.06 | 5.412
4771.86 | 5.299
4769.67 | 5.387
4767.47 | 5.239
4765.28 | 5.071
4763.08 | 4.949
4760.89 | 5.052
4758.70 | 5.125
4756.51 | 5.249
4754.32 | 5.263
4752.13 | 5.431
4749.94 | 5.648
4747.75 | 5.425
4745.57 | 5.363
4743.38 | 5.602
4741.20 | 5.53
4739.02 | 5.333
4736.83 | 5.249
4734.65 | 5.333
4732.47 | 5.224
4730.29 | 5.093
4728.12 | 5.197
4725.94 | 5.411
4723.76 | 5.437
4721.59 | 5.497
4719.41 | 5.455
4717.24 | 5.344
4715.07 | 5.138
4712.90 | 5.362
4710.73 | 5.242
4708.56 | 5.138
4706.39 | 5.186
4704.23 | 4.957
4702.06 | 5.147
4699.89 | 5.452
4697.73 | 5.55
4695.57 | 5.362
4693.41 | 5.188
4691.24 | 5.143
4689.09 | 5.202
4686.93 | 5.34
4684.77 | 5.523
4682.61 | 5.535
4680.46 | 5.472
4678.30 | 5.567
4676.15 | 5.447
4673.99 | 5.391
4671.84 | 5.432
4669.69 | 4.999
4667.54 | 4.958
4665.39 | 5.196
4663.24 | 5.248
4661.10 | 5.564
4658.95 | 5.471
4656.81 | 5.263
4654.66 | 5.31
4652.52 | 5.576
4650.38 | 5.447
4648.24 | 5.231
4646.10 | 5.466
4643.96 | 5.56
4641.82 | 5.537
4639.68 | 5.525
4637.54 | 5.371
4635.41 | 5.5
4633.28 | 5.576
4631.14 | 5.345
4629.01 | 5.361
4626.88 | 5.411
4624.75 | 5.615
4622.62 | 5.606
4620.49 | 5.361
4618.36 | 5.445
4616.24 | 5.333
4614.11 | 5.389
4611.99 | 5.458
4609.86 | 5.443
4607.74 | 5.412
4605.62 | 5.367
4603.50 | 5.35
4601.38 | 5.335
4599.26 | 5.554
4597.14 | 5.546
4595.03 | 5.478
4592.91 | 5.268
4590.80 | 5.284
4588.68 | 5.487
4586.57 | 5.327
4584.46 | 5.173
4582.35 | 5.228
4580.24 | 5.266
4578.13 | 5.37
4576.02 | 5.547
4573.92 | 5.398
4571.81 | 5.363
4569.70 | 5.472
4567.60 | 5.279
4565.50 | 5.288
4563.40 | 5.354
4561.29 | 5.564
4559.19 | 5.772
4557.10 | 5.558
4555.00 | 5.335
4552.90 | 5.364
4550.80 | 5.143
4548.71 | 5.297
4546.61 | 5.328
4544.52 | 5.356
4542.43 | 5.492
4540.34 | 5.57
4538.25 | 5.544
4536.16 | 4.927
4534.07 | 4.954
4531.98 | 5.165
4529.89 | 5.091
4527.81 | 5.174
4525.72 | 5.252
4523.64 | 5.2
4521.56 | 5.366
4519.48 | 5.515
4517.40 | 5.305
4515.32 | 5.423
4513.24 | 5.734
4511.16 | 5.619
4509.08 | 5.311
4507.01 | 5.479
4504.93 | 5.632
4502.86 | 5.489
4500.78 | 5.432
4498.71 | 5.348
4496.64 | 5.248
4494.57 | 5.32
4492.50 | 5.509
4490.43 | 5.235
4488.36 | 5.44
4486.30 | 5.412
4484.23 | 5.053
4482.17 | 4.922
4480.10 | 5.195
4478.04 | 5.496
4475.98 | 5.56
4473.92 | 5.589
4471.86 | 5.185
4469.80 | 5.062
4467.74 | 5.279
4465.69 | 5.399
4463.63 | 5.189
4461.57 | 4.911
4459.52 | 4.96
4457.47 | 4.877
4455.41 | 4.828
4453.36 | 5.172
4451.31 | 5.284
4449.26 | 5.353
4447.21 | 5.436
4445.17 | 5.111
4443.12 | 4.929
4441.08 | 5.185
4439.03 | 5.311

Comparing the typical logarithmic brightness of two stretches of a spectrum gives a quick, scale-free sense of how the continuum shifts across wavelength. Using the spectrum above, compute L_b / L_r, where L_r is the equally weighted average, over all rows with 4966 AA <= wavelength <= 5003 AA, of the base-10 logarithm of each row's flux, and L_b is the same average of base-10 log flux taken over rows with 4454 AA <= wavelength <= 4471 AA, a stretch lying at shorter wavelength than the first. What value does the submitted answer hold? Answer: 1.00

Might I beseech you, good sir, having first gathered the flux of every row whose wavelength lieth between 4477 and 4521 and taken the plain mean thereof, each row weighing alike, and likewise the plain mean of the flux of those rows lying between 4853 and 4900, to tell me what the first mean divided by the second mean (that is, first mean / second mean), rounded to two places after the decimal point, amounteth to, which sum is 1.11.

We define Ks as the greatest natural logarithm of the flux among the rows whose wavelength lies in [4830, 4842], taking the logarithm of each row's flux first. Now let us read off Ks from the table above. 1.68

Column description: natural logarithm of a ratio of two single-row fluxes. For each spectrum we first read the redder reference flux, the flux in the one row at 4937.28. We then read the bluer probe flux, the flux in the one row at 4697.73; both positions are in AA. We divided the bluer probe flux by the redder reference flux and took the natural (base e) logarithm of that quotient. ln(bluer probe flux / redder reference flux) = 0.08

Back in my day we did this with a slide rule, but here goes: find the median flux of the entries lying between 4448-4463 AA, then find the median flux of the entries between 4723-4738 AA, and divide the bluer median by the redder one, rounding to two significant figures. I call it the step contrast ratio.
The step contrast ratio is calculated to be 0.94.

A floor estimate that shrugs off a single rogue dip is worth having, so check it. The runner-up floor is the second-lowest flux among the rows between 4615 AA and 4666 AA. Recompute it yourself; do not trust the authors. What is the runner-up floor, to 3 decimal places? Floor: 5.231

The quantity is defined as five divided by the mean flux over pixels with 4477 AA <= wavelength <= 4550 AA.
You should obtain 0.937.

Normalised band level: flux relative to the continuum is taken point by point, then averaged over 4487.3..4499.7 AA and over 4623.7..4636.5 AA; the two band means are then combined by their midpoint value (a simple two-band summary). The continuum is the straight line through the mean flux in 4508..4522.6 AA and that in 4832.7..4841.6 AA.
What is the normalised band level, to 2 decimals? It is 1.00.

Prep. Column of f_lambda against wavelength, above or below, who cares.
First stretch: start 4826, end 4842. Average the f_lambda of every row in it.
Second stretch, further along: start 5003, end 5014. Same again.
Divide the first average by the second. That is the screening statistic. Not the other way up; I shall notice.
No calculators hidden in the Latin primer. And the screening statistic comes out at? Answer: 1.07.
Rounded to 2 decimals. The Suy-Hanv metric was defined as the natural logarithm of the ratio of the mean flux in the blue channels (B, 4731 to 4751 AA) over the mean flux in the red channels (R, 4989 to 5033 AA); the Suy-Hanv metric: 0.08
